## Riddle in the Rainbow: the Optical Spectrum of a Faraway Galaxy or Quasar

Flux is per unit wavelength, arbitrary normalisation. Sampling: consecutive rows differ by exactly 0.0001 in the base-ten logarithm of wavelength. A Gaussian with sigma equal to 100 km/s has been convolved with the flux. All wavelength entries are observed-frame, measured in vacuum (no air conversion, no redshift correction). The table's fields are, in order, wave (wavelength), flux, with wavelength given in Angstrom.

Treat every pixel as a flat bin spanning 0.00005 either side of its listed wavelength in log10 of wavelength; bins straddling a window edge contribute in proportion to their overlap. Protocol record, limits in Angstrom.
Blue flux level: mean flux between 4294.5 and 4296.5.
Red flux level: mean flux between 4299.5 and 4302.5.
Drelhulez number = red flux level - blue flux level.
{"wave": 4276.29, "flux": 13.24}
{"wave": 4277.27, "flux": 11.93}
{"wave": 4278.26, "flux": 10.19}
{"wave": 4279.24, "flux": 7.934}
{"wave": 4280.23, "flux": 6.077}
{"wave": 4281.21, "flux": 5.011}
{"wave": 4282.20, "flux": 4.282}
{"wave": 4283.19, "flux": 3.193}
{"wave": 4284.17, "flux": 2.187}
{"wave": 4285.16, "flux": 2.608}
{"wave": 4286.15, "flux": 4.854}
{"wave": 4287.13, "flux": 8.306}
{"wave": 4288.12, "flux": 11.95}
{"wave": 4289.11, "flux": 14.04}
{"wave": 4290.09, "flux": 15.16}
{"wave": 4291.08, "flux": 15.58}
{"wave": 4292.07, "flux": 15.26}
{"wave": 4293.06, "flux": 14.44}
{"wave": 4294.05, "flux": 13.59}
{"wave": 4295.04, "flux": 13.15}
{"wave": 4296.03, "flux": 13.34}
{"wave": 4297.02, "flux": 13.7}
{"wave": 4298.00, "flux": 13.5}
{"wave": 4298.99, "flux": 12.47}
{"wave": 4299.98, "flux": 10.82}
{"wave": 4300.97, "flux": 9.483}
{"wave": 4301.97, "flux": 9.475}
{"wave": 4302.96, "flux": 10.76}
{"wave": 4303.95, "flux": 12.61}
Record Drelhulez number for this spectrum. -3.3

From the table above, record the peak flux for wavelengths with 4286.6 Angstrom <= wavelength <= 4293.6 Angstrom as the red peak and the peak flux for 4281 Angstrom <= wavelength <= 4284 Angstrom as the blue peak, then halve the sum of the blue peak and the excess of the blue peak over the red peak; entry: -3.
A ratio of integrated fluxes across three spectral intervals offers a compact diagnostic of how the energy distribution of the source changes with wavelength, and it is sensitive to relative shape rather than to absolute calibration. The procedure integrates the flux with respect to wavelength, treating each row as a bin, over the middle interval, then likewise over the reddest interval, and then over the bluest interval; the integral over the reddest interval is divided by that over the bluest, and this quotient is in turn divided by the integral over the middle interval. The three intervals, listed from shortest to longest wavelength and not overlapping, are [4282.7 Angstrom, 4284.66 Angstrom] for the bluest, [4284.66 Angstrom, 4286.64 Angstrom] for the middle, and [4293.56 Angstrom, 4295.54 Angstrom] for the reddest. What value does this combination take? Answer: 0.7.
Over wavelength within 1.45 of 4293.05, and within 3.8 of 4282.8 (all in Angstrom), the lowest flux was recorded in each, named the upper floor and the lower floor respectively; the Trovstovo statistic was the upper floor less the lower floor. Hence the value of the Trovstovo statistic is 11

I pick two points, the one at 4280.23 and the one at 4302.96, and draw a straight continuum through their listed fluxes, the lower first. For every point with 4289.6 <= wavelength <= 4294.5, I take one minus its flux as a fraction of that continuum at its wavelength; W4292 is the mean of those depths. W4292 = -0.7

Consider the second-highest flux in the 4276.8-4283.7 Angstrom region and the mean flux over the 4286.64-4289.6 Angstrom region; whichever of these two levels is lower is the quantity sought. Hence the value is 10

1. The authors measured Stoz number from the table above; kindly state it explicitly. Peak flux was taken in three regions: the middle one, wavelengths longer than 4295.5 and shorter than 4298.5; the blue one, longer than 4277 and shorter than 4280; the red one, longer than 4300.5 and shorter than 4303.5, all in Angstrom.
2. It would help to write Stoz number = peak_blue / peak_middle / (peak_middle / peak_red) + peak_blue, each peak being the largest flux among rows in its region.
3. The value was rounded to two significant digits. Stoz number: 13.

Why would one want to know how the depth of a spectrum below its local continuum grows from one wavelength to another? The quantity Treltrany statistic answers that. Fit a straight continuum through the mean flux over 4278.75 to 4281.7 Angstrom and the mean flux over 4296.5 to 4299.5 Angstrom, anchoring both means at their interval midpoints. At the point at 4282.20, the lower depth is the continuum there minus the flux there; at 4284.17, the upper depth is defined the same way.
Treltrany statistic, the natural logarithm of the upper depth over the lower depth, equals 0.70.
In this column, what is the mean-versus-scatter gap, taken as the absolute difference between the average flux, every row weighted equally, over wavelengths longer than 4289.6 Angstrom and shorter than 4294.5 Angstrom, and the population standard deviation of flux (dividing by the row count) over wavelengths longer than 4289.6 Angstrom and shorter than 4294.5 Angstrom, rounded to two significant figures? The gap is 14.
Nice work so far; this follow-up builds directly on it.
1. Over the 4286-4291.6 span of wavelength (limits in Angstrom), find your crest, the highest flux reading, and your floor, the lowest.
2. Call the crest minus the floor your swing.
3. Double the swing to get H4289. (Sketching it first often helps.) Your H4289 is 21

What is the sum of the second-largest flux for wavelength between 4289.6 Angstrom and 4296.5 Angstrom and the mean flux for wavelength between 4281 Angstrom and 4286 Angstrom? 18.7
